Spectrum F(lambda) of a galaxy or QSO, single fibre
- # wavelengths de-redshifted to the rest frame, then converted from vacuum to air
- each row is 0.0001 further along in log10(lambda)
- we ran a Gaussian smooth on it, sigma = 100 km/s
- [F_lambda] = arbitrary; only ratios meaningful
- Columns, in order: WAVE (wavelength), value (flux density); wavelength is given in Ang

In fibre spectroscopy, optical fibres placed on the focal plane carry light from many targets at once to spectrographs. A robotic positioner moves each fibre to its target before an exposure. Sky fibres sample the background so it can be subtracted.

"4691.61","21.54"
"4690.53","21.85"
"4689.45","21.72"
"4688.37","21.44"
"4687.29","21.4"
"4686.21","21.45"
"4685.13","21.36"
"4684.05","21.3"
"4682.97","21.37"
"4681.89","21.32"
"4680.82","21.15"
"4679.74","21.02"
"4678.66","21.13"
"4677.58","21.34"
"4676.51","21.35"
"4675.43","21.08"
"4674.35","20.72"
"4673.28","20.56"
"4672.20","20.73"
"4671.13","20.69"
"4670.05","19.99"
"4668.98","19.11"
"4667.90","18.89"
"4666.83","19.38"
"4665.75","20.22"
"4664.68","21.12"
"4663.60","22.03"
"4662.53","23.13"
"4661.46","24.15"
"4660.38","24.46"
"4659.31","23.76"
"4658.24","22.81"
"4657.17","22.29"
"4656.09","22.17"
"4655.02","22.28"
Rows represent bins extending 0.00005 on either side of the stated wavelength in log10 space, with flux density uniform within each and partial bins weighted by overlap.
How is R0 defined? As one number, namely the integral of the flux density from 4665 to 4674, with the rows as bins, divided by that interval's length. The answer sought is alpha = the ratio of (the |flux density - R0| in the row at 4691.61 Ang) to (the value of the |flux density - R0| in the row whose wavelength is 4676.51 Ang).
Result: 1.1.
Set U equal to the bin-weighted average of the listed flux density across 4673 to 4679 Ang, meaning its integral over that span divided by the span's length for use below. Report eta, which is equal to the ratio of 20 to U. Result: 0.95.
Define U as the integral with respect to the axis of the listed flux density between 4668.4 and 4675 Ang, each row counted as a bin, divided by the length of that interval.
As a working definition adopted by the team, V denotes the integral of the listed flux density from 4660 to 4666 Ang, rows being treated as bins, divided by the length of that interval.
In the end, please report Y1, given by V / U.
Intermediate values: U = 20.3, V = 22.6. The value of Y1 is 1.11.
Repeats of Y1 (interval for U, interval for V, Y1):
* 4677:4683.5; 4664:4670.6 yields 0.93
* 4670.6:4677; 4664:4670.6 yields 0.95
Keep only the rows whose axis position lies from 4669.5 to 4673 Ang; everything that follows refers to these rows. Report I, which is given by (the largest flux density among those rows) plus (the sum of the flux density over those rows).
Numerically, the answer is 82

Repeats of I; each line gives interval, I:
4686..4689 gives 86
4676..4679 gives 85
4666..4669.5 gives 77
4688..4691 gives 87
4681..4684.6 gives 85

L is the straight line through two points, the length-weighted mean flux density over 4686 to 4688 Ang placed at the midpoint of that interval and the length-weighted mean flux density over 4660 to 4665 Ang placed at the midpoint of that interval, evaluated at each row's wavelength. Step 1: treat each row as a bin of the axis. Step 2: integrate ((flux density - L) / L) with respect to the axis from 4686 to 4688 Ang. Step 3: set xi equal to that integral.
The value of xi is 0.00 Ang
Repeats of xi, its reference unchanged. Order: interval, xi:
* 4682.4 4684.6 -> -0.03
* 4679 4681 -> -0.07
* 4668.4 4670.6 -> -0.29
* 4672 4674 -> -0.15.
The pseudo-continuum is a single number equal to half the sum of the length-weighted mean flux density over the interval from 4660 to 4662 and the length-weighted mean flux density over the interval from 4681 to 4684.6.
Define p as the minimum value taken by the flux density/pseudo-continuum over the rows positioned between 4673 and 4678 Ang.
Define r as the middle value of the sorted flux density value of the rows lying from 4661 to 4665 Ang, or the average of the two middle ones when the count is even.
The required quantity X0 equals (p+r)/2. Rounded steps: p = 0.90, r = 22.6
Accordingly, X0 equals 11.7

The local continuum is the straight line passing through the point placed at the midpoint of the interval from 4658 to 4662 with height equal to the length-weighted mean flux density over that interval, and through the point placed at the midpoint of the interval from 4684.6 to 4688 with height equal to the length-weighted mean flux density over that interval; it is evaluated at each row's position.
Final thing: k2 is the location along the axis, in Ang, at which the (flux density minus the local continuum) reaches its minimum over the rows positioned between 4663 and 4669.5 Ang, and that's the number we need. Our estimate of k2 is 4667.90 Ang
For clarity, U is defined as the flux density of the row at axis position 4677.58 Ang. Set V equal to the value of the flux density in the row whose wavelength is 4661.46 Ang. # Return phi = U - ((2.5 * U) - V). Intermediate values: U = 21.34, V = 24.15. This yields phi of -7.9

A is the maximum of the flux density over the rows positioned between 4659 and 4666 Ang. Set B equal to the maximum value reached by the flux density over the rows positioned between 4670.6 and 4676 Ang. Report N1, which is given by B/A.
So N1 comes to 0.86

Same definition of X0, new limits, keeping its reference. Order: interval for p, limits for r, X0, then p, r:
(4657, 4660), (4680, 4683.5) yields 11.1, 0.98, 21.3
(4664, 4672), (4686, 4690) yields 11.1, 0.83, 21.4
